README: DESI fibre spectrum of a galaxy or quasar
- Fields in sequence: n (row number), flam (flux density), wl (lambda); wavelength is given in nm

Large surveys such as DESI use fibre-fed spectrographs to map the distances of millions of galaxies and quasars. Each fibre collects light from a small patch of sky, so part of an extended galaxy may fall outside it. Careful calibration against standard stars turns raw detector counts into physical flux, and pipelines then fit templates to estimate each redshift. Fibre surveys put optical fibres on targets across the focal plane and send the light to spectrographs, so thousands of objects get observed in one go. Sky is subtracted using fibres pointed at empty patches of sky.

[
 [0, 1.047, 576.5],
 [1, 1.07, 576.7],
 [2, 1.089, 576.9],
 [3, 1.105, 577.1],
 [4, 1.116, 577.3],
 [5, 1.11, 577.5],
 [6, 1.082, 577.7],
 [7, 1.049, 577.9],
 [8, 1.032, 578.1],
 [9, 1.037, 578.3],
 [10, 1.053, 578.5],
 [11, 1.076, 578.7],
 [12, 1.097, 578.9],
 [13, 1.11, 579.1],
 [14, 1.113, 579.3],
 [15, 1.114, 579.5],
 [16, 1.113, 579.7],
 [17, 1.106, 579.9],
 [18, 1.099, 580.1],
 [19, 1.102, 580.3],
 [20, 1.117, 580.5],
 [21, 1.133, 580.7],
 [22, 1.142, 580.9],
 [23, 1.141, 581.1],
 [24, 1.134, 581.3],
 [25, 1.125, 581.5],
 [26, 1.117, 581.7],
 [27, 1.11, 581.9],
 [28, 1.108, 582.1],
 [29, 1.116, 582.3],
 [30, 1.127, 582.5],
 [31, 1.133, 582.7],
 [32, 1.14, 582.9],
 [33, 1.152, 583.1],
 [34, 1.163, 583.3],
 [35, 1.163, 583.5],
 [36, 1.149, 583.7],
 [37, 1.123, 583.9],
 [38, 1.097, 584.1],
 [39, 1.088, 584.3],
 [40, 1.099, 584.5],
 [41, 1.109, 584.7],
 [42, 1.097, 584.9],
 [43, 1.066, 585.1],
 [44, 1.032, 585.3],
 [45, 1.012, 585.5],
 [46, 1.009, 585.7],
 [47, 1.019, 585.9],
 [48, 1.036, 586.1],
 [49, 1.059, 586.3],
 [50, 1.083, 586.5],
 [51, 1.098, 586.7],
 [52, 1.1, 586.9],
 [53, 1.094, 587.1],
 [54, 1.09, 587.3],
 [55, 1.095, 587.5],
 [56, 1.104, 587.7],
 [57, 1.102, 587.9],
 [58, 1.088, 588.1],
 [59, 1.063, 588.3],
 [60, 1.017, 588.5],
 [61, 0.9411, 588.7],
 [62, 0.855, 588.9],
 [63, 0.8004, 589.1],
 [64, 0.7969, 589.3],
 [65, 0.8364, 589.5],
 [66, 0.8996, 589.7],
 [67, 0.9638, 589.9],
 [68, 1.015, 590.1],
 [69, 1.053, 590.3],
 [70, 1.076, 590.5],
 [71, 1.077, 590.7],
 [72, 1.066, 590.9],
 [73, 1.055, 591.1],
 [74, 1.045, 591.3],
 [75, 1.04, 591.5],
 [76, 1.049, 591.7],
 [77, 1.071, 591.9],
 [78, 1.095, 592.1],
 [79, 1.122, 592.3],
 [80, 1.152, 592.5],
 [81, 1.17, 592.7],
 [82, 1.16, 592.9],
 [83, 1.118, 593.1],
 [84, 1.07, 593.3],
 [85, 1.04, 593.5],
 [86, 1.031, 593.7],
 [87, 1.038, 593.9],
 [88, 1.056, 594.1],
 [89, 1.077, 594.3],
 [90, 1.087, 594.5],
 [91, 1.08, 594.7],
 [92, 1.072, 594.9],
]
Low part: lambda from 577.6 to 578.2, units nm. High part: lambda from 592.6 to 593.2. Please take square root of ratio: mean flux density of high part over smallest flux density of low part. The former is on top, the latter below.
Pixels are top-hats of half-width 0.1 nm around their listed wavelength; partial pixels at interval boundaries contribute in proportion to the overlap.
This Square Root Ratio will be 1.06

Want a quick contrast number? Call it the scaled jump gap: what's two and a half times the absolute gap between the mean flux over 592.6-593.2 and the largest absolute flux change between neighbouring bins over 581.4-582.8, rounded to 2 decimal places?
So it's 2.85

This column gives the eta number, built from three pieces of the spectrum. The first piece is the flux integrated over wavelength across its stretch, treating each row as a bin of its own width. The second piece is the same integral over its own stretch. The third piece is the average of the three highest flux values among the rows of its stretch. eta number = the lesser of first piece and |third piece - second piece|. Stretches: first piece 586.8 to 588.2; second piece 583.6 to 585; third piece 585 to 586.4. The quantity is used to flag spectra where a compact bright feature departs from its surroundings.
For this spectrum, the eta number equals 0.50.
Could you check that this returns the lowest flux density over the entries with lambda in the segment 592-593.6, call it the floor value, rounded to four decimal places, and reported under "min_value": 1.0400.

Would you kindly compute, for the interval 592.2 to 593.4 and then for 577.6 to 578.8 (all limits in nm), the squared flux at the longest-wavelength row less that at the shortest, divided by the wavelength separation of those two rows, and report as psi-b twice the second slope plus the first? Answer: -0.14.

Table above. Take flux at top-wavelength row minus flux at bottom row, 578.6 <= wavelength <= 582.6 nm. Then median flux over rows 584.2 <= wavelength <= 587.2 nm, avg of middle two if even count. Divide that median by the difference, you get 21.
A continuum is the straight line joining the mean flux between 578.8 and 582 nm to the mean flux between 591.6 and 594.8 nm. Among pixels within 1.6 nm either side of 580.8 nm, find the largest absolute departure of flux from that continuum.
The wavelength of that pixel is 580.9 nm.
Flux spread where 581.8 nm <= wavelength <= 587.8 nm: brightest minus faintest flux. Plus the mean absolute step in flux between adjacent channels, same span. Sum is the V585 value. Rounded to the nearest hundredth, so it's 0.17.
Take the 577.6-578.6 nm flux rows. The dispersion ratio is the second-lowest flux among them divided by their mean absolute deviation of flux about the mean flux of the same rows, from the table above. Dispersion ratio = 77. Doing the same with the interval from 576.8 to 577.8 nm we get 91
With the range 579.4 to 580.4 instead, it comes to 206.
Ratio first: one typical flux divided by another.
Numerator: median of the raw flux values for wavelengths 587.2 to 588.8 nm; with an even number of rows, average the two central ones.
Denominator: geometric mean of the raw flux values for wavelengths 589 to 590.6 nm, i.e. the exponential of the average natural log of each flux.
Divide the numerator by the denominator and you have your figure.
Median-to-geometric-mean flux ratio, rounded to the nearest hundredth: 1.18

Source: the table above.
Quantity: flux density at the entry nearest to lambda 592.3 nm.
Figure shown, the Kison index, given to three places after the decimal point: 1.122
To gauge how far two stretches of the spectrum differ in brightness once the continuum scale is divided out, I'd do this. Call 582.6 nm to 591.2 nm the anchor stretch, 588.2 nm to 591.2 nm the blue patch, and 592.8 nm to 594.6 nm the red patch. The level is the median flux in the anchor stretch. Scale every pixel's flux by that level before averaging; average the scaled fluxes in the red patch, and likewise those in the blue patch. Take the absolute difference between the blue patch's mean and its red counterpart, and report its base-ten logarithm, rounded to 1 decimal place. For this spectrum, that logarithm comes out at -1.0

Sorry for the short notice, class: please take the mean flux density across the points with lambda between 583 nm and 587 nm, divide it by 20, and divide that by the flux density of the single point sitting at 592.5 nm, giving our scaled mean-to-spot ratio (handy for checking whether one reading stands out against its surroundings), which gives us 0.0472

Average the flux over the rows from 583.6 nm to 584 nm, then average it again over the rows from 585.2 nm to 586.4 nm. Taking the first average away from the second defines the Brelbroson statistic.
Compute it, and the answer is -0.108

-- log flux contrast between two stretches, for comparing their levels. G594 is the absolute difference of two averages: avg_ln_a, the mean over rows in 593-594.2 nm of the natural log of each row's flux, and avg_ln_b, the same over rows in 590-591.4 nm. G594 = 0.00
